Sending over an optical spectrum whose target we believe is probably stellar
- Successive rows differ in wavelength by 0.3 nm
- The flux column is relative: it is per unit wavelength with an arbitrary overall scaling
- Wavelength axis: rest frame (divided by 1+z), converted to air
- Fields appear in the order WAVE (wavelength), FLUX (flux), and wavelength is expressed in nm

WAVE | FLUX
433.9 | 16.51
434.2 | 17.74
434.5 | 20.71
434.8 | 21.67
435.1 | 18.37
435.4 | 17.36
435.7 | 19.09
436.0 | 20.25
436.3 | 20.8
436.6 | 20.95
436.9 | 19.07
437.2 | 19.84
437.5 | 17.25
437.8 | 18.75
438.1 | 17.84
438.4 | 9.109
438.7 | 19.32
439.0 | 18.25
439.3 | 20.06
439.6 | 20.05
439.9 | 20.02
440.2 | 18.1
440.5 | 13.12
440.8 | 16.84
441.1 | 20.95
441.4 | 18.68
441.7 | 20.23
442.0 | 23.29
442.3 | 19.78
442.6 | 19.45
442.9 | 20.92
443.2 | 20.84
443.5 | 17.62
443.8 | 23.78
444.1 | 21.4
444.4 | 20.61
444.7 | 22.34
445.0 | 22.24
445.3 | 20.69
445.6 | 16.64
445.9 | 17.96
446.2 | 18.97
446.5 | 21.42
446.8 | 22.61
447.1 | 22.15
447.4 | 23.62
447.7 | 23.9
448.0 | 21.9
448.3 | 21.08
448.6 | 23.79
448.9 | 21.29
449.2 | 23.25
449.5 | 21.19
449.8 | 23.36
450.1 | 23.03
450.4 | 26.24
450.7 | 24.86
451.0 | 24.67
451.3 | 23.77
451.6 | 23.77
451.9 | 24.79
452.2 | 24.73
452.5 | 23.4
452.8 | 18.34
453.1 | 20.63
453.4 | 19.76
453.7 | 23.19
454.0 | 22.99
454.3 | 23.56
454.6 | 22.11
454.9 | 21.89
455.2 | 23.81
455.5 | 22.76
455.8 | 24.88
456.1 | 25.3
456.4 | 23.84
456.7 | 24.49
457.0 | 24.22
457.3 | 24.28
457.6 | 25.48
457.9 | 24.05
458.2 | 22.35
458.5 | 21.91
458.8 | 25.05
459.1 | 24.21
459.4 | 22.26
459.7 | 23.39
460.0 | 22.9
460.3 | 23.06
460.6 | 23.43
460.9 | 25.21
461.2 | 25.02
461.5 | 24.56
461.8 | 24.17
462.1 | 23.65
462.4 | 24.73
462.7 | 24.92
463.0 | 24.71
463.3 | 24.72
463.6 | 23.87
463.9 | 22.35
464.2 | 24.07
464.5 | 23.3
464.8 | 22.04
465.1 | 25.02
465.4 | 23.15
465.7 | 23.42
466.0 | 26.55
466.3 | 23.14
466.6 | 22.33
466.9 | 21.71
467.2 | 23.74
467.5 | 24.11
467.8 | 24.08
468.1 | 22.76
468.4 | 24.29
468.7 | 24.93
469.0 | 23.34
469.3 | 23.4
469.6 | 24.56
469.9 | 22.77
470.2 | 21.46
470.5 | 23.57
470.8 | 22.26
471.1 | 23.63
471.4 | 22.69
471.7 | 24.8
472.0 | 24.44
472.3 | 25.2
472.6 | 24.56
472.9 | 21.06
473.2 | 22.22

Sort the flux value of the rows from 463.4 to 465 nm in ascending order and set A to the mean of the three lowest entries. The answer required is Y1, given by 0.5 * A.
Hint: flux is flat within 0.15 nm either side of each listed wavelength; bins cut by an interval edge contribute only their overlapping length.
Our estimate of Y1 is 11.3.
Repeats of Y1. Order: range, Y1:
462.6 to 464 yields 11.8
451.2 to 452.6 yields 11.8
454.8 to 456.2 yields 11.4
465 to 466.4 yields 11.6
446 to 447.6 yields 10.4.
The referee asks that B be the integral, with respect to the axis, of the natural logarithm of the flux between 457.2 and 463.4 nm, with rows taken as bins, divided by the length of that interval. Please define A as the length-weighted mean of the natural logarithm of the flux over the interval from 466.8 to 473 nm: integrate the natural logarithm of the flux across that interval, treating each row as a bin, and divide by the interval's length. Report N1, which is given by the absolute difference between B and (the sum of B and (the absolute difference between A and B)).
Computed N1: 0.020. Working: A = 3.16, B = 3.18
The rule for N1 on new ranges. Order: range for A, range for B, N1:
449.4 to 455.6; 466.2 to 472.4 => 0.022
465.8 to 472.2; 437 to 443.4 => 0.246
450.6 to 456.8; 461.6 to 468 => 0.028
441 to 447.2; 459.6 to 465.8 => 0.153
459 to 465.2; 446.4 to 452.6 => 0.026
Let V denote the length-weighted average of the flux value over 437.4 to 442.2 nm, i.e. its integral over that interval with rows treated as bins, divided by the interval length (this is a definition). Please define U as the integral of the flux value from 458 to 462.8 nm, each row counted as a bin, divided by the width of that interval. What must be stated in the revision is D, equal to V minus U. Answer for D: -6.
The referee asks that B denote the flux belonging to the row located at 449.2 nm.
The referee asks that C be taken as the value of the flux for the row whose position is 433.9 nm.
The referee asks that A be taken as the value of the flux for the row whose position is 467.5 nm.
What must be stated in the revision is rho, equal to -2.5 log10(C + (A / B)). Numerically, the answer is -3.11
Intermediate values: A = 24.11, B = 23.25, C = 16.51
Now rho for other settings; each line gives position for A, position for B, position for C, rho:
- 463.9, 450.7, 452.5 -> -3.46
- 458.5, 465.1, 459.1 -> -3.50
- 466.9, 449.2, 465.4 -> -3.45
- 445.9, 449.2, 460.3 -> -3.44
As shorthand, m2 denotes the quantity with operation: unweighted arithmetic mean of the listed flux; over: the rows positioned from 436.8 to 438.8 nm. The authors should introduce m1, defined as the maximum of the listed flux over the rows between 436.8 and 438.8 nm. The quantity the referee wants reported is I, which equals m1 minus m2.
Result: 2.5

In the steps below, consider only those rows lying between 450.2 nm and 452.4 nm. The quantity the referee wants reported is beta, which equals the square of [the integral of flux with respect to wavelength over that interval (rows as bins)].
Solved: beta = 2934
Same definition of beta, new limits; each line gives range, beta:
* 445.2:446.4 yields 498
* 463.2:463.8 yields 209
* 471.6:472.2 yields 219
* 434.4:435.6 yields 545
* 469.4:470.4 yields 528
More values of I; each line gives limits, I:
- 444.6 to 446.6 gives 2.3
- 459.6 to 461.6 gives 1.3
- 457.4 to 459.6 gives 1.9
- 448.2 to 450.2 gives 1.4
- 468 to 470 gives 1.2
